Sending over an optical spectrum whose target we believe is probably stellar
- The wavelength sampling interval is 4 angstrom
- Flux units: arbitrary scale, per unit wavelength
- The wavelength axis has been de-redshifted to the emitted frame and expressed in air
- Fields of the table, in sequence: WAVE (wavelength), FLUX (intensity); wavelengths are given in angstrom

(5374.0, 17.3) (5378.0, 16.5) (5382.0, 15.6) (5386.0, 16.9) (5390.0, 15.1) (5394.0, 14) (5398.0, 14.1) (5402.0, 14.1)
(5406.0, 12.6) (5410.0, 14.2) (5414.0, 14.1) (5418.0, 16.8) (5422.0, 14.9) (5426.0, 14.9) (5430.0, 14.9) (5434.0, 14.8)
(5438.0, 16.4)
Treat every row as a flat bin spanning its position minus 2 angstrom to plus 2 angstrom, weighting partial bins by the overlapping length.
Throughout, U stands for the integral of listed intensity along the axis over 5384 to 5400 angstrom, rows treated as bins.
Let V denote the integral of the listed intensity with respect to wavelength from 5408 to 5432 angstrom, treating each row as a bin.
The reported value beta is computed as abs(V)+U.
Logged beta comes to 600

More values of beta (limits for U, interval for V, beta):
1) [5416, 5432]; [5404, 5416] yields 410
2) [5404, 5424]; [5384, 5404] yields 587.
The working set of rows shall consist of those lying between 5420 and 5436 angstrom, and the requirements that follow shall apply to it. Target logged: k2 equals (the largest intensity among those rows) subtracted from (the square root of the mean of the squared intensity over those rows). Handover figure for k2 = 0.0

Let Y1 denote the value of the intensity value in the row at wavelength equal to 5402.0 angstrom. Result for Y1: 14.1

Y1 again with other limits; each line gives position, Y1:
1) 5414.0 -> 14.1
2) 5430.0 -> 14.9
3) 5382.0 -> 15.6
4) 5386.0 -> 16.9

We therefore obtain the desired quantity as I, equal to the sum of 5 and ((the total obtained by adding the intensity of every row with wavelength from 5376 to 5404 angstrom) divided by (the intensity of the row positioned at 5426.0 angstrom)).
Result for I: 12.1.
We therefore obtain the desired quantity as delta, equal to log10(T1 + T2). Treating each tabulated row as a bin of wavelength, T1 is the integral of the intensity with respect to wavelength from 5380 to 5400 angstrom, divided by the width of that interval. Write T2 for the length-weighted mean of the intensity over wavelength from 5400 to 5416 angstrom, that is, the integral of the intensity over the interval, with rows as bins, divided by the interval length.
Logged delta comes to 1.46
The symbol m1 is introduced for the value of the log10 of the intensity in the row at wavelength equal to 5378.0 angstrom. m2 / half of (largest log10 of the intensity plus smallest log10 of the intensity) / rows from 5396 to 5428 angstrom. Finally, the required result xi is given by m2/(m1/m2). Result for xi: 1.11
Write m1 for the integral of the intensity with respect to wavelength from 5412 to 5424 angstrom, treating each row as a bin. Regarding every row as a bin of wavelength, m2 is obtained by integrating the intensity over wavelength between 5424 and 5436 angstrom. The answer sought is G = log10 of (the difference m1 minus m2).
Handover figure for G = 0.68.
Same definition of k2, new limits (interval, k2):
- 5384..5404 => -2.0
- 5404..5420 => -2.3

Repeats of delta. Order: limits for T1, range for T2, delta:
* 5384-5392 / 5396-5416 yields 1.47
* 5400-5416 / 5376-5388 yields 1.48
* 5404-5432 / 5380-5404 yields 1.47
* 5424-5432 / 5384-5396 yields 1.48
